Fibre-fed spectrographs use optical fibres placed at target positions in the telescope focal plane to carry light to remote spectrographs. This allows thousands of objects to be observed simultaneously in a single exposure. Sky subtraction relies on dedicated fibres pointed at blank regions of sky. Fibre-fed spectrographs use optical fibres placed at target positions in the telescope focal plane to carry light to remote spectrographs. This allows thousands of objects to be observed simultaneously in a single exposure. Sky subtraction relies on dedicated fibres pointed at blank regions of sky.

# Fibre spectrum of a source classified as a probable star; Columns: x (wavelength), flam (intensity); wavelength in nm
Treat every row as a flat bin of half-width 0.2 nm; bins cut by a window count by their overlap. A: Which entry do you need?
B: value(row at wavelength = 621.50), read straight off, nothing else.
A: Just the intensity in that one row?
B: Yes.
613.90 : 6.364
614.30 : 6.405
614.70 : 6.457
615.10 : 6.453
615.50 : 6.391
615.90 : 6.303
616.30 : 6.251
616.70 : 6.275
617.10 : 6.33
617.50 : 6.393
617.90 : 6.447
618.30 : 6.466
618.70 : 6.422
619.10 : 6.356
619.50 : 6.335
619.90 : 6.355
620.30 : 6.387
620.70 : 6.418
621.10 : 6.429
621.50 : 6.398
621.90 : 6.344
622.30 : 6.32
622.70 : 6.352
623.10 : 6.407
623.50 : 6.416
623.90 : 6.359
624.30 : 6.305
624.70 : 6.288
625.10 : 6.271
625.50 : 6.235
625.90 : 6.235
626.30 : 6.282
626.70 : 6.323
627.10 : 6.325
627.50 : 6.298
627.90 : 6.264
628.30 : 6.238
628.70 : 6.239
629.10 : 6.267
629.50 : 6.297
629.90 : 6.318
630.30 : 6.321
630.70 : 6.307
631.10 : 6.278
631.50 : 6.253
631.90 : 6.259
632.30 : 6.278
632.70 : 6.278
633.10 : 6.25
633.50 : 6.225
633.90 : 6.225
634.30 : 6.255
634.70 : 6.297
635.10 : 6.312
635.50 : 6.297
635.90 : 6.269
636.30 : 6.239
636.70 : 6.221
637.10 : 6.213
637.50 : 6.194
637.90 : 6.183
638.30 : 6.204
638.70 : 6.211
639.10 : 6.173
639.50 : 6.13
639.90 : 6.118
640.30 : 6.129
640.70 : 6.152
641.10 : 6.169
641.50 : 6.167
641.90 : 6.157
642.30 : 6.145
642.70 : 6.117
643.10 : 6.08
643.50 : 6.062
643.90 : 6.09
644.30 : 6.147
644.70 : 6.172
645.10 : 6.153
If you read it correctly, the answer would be 6.398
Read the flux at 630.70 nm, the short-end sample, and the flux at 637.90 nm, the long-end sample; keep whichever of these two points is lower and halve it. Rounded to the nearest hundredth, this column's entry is 3.09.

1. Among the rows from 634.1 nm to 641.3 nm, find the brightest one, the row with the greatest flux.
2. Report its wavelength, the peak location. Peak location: 635.10 nm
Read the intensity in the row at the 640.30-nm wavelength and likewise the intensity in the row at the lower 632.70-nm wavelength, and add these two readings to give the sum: 12.4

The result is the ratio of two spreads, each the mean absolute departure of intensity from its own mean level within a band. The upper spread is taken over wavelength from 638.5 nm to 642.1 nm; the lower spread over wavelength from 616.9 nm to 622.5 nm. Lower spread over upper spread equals 1.8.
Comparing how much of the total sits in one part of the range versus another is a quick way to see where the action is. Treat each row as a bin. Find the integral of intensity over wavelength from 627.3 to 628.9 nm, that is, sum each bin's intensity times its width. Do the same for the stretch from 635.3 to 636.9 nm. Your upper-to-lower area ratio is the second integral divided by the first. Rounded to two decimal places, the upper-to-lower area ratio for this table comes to 1.00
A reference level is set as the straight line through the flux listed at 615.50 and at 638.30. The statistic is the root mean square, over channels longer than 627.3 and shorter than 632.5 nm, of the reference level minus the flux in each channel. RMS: 0.031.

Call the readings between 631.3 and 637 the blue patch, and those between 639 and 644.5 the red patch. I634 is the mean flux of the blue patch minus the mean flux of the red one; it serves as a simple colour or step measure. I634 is 0.130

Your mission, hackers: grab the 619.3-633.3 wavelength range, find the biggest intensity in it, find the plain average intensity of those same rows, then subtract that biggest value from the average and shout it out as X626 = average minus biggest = -0.12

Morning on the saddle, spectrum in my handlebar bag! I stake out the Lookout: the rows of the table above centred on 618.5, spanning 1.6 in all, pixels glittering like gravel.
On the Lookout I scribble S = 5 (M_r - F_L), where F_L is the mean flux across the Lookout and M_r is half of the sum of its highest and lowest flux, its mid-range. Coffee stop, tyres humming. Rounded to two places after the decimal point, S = -0.06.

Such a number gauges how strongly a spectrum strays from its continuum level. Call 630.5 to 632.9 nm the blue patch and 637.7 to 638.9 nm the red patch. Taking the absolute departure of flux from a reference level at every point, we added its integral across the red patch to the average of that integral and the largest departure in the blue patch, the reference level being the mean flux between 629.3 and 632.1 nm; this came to 0.18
